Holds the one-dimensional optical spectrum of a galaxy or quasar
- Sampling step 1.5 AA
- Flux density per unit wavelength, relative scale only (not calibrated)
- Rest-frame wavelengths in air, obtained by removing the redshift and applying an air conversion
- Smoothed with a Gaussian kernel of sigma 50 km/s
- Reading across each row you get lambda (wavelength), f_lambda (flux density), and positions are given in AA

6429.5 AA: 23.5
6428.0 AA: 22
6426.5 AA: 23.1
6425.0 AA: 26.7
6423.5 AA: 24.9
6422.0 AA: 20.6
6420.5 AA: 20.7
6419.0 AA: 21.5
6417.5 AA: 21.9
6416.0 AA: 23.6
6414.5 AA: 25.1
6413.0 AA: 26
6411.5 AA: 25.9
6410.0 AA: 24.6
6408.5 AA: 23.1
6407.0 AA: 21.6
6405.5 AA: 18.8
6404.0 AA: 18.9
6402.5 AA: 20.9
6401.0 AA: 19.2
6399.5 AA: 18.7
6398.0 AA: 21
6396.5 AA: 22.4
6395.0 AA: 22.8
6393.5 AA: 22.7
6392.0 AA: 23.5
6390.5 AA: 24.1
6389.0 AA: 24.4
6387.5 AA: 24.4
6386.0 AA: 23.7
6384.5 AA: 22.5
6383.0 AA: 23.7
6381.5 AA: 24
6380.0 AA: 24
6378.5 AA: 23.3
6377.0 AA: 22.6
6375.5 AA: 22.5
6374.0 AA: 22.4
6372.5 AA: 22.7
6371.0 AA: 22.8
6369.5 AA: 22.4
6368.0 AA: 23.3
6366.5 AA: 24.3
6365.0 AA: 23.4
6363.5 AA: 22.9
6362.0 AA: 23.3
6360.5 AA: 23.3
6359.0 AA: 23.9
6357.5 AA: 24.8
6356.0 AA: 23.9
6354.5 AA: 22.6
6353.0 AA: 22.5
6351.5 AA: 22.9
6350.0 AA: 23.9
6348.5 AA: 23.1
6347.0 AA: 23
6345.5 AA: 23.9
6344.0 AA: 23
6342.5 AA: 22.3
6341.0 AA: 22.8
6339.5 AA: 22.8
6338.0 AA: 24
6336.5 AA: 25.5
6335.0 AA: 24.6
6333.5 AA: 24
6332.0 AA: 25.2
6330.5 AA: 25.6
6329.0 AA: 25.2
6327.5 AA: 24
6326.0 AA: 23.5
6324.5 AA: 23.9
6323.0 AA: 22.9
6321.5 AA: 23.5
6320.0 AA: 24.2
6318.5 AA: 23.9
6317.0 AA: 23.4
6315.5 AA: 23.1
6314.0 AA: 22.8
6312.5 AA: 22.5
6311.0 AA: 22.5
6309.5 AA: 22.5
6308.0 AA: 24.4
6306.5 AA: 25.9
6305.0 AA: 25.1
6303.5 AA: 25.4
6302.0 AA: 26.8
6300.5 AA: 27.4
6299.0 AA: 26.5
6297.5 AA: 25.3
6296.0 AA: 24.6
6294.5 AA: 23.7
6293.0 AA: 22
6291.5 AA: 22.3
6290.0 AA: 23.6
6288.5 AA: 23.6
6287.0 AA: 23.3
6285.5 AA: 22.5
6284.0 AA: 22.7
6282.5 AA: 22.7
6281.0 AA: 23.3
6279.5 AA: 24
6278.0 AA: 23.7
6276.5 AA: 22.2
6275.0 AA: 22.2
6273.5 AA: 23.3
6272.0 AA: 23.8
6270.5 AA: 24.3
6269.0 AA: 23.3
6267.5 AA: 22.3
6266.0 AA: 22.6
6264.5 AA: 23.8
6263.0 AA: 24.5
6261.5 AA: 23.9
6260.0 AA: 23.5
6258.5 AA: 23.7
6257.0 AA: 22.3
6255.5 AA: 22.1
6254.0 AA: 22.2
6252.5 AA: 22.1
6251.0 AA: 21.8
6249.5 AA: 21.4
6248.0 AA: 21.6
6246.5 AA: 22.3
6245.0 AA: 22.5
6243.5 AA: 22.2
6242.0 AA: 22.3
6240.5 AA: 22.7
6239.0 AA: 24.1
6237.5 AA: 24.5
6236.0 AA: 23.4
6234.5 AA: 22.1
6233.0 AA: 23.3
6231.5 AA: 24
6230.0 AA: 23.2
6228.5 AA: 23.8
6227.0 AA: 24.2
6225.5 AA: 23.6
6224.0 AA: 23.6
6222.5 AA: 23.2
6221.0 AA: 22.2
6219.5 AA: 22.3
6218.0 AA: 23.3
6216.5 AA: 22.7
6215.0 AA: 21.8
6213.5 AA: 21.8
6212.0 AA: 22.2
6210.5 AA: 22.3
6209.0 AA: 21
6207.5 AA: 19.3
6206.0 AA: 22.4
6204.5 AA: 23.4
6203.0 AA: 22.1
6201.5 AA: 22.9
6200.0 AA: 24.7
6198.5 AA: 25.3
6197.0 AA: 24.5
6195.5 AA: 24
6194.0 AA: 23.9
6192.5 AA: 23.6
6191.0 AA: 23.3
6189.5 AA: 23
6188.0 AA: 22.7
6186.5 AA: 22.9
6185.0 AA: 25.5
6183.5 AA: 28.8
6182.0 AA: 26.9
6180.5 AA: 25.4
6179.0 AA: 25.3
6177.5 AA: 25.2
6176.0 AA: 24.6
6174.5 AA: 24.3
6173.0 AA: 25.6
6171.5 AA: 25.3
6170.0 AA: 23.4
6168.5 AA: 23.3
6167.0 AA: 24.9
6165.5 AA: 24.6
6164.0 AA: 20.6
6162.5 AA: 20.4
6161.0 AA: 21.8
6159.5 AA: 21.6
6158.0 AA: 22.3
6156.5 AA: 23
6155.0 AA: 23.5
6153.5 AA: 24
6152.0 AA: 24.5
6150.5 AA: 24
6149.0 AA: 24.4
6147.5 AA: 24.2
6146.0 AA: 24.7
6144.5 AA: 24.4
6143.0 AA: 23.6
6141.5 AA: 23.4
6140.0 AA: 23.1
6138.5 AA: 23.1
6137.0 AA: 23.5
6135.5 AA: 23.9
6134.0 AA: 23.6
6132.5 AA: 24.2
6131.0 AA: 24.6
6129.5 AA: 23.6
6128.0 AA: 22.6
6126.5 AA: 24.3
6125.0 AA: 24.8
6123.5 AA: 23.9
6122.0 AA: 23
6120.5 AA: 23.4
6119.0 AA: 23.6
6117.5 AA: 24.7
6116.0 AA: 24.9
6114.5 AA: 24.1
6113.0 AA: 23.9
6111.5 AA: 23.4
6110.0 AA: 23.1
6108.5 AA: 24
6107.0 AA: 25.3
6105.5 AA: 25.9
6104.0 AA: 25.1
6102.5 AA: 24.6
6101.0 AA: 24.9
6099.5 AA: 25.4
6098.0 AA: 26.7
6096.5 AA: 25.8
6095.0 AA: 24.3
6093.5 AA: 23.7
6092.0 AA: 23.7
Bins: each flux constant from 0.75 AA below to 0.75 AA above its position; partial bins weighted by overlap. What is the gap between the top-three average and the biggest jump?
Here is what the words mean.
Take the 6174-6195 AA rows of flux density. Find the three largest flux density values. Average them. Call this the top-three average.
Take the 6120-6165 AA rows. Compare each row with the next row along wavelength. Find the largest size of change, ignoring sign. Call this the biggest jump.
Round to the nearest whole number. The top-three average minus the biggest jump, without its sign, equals 25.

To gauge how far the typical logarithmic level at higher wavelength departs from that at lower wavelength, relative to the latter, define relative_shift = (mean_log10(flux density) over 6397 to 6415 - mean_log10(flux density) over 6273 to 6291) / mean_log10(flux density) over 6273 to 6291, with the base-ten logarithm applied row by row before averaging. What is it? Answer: -0.018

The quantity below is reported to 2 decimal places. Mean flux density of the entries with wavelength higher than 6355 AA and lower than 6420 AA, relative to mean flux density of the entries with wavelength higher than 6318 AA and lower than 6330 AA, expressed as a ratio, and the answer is 0.96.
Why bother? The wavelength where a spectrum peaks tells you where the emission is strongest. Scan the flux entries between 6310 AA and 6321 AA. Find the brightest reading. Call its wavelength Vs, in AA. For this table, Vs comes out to 6320.0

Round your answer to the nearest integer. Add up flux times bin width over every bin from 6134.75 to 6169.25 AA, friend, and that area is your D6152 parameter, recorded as 805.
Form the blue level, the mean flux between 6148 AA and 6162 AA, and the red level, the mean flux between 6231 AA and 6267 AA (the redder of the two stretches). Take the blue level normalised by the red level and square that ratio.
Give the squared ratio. 1.03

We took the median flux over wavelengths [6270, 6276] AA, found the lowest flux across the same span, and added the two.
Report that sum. 46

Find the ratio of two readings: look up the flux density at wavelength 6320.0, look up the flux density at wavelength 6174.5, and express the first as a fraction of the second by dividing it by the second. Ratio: 1.00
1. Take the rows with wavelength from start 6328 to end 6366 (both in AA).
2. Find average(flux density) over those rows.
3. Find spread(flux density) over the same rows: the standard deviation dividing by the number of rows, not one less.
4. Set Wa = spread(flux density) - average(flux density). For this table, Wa -22.74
